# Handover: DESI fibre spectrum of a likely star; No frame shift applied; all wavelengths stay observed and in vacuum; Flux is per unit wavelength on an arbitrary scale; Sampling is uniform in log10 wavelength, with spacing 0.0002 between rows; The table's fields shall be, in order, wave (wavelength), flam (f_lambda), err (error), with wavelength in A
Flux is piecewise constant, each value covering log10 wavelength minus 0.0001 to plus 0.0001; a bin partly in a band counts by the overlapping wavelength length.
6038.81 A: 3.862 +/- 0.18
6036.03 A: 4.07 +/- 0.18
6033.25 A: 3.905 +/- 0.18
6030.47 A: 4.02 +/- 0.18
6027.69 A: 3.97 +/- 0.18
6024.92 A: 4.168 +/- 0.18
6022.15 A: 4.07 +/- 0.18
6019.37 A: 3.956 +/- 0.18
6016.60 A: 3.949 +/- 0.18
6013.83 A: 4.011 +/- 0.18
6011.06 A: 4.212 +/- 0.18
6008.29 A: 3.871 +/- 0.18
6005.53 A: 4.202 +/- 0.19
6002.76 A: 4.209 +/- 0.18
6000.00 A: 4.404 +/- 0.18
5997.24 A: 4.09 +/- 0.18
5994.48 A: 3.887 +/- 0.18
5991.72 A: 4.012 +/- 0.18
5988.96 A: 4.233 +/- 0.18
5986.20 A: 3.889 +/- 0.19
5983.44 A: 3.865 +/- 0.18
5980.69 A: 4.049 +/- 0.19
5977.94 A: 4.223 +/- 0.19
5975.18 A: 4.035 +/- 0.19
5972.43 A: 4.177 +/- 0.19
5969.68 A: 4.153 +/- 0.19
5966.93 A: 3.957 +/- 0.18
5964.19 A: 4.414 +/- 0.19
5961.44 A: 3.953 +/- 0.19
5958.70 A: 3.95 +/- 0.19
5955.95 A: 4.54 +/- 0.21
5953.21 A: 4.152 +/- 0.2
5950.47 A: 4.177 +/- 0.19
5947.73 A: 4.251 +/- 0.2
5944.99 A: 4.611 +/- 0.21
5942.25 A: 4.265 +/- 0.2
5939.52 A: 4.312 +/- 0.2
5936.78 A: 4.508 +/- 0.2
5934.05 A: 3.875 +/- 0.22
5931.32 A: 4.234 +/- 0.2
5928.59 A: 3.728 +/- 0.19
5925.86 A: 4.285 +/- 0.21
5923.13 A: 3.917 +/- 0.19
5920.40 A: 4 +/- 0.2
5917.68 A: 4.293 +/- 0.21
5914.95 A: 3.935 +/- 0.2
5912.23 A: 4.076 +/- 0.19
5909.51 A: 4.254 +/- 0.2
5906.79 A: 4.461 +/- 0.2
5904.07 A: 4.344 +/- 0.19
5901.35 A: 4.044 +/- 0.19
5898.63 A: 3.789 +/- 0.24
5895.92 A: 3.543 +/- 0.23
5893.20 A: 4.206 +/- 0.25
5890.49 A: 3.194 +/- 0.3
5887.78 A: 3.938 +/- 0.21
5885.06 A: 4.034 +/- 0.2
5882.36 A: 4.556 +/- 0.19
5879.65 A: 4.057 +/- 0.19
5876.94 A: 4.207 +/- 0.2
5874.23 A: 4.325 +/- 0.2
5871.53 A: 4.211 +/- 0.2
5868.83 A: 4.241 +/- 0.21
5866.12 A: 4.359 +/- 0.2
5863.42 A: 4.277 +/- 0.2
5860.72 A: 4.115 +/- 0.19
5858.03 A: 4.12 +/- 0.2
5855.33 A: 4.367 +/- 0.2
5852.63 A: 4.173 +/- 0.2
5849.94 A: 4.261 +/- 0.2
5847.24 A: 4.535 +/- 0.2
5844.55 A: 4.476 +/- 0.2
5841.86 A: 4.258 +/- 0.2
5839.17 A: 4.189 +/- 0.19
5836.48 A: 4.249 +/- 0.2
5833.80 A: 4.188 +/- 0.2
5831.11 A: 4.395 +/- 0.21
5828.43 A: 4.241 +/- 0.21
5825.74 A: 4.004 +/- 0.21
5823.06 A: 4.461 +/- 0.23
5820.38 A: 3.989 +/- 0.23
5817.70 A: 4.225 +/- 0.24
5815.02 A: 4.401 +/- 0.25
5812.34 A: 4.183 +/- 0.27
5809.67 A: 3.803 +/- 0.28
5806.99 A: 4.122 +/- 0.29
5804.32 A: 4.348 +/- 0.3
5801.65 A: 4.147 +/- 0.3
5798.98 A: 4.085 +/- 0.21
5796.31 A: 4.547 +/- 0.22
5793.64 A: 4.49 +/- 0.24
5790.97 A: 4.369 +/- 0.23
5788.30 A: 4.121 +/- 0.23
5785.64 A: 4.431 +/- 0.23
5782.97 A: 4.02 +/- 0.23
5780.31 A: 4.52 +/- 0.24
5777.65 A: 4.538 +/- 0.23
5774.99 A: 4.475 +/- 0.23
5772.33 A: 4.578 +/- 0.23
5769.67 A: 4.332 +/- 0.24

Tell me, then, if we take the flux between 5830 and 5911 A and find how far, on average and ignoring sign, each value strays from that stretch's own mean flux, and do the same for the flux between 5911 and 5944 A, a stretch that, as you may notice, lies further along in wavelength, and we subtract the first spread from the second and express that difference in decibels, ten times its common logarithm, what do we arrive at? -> -19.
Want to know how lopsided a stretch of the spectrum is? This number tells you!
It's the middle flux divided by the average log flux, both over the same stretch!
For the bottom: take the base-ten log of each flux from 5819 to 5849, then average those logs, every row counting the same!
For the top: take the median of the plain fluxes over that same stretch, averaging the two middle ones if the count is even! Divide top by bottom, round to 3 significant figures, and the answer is 6.74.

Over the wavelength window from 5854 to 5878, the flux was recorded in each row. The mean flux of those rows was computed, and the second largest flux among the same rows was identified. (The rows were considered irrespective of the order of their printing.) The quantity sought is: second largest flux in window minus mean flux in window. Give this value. 0.11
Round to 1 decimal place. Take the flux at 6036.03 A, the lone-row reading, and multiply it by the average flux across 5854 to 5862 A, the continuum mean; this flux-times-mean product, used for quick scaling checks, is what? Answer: 17.1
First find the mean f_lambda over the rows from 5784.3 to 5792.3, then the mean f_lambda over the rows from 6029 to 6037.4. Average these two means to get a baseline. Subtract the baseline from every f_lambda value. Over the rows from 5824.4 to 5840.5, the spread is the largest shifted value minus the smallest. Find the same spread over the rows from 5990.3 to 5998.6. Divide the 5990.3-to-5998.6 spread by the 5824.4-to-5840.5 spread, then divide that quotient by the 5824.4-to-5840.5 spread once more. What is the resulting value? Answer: 1.3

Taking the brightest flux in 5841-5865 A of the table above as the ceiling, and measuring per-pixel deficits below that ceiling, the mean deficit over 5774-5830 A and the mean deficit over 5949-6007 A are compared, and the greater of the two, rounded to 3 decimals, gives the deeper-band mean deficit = 0.413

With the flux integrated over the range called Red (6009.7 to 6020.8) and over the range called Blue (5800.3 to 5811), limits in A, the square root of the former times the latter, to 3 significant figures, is 44.3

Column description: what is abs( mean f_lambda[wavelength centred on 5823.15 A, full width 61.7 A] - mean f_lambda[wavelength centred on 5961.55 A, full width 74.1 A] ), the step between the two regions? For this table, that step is 0.11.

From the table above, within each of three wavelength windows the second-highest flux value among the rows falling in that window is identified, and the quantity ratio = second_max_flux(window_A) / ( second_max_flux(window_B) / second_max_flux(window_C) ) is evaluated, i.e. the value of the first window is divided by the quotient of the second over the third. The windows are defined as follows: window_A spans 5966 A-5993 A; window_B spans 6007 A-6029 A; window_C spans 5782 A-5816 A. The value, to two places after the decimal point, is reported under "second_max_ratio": 4.55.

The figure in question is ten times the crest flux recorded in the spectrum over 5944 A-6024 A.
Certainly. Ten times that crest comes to 46.1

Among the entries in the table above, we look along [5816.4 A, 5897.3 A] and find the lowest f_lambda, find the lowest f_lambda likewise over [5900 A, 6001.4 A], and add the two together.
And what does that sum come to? 6.9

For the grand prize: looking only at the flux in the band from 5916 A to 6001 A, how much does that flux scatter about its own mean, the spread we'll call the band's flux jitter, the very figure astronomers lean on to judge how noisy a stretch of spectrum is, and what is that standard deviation 0.22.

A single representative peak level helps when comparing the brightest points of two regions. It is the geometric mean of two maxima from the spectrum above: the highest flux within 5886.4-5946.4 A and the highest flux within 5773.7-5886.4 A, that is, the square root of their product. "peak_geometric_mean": 4.58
